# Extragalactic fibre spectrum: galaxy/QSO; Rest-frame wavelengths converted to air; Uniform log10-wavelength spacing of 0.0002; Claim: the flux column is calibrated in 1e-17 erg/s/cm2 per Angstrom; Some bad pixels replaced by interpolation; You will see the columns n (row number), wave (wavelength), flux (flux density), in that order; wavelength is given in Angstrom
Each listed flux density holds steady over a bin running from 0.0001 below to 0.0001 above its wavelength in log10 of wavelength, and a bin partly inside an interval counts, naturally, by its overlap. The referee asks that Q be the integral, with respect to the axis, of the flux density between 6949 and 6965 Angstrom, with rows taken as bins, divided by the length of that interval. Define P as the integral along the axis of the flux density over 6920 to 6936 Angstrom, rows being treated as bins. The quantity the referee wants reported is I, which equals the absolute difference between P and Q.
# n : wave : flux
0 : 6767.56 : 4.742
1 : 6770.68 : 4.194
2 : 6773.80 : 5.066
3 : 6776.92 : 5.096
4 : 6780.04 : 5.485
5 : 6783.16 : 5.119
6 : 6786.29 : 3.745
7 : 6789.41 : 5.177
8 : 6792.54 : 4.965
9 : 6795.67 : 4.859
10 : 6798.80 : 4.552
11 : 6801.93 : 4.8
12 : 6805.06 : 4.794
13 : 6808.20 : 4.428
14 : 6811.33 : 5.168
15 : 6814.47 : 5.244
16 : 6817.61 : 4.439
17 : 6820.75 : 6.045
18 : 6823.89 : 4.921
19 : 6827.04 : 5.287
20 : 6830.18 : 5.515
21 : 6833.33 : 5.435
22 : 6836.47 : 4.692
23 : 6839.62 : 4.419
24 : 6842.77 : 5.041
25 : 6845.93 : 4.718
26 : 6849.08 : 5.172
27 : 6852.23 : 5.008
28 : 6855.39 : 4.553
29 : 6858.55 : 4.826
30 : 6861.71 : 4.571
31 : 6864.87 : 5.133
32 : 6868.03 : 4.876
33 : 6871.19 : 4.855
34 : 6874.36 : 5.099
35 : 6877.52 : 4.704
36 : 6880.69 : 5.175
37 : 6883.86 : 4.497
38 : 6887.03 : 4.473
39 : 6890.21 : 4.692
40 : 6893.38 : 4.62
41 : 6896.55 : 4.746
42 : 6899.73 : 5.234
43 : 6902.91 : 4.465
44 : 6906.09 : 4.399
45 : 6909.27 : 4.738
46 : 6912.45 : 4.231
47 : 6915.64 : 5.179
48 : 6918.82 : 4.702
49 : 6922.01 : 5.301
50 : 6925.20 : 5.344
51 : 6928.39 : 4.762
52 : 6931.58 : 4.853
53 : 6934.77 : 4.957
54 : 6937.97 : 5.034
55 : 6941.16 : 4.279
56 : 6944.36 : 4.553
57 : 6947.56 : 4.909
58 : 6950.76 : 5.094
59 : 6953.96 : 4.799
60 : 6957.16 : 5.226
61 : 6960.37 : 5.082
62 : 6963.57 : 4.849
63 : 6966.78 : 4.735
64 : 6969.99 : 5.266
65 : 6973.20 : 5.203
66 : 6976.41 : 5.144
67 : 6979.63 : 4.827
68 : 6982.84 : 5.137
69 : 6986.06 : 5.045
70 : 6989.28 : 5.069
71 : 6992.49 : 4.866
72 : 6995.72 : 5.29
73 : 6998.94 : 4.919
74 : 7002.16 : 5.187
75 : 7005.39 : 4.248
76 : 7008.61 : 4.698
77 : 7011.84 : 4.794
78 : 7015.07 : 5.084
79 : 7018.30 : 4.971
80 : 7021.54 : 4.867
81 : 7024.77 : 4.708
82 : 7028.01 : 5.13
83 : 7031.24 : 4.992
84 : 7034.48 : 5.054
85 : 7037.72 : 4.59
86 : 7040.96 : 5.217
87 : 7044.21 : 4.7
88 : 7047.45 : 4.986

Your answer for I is 75.6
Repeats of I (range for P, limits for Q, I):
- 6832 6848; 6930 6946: 73.1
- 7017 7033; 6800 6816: 74.1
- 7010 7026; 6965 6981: 73.1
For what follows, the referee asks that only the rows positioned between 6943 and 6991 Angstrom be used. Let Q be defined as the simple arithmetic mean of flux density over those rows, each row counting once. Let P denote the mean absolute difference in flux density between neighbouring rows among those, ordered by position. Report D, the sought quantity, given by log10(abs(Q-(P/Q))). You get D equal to 0.695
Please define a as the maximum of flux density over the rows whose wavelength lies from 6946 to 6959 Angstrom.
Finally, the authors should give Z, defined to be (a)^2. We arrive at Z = 27.3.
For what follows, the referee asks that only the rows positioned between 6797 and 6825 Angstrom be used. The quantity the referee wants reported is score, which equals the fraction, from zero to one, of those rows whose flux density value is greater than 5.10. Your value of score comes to 0.33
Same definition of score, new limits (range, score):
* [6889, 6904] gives 0.20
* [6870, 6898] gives 0.11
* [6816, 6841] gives 0.50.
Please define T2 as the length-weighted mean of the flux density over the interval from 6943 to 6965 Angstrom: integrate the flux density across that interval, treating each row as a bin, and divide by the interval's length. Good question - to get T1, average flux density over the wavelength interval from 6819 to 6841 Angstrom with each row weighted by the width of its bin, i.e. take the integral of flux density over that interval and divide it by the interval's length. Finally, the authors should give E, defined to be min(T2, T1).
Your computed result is 4.94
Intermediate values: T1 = 5.19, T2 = 4.94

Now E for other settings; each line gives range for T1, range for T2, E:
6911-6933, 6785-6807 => 4.71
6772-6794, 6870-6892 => 4.78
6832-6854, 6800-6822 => 4.92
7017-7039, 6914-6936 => 4.91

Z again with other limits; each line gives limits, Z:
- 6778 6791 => 30.1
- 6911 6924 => 28.1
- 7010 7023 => 25.8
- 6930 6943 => 25.3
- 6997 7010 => 26.9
